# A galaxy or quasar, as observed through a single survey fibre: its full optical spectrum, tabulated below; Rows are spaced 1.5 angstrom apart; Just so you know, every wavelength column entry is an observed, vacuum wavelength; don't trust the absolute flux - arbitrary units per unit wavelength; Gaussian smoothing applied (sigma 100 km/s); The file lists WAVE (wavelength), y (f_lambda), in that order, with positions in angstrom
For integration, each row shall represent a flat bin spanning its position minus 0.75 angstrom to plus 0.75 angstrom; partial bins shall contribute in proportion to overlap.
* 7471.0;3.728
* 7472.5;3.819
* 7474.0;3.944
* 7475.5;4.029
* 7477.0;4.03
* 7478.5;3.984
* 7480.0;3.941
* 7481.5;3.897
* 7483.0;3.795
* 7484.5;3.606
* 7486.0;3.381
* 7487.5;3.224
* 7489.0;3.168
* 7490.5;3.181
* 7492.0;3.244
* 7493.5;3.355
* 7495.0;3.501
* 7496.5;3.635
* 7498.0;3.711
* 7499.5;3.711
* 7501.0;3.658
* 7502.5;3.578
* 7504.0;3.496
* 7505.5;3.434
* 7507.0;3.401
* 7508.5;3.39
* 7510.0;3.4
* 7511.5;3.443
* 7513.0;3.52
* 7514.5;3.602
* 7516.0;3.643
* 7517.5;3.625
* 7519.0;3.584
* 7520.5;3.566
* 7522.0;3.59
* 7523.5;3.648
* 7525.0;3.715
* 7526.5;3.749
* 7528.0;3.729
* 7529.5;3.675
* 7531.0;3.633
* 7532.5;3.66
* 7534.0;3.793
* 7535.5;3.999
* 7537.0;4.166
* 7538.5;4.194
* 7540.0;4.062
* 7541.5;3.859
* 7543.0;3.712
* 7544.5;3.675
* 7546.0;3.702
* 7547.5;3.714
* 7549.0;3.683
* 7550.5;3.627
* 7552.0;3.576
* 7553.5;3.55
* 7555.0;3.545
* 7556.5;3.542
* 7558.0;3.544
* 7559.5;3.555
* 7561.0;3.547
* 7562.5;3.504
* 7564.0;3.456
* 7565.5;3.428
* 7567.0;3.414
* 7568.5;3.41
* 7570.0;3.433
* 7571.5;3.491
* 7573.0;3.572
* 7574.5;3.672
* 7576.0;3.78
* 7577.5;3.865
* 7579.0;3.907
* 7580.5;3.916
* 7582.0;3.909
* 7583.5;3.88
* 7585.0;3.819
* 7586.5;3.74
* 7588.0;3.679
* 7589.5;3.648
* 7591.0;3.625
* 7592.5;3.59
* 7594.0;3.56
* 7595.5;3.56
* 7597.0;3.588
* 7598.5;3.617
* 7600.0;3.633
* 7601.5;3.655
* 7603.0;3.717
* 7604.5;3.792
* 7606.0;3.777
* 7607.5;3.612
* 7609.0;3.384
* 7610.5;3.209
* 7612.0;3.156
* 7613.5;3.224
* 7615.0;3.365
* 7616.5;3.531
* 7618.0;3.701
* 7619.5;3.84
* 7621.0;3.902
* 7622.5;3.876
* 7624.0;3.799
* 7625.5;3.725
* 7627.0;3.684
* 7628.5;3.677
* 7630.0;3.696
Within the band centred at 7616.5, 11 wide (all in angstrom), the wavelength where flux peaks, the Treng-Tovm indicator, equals 7621.0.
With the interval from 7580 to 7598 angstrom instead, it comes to 7580.5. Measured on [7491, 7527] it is 7526.5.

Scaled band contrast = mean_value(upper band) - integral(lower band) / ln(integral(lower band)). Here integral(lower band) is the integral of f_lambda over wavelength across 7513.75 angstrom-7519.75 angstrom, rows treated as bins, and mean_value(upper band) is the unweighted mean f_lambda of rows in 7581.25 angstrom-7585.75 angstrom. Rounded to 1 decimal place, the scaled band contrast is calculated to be -3.2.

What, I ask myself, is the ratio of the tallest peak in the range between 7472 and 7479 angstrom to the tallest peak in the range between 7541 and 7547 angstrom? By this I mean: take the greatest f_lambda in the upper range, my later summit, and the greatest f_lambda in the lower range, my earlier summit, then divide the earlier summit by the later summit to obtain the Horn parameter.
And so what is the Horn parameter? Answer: 1.04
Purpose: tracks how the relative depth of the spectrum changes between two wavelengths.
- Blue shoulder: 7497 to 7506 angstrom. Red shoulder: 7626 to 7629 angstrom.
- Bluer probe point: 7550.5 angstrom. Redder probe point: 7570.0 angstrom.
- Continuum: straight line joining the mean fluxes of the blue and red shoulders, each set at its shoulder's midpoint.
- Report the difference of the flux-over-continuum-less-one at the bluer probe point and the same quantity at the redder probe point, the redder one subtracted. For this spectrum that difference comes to 0.06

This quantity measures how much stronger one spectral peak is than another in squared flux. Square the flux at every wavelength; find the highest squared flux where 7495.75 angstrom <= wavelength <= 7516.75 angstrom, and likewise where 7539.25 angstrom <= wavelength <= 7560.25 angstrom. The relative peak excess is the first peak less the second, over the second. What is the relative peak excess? -0.17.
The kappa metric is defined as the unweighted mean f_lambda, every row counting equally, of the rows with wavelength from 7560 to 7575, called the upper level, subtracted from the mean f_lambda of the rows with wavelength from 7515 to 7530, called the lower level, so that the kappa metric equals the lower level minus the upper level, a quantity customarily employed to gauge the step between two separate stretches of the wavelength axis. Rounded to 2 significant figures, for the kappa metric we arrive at 0.16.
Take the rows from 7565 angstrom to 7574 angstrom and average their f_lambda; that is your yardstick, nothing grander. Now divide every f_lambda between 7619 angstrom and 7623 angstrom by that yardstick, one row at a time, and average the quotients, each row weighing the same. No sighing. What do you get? 1.12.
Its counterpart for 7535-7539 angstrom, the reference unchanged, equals 1.19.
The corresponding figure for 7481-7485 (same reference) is 1.09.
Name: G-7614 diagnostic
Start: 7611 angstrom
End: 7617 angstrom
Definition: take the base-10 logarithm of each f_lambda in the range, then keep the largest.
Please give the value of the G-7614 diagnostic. 0.548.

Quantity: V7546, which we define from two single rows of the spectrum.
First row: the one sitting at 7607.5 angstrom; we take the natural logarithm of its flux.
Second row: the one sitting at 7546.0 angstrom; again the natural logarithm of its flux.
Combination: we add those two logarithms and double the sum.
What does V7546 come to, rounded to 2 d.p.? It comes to 5.19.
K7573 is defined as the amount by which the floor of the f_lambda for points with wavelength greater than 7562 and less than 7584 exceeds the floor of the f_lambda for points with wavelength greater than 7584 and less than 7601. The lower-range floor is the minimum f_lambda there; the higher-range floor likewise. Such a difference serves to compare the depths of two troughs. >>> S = -0.15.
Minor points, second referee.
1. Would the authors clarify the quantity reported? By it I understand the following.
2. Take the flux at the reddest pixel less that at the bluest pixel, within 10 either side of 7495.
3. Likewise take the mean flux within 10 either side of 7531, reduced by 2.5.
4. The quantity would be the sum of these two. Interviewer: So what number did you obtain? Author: 1.4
